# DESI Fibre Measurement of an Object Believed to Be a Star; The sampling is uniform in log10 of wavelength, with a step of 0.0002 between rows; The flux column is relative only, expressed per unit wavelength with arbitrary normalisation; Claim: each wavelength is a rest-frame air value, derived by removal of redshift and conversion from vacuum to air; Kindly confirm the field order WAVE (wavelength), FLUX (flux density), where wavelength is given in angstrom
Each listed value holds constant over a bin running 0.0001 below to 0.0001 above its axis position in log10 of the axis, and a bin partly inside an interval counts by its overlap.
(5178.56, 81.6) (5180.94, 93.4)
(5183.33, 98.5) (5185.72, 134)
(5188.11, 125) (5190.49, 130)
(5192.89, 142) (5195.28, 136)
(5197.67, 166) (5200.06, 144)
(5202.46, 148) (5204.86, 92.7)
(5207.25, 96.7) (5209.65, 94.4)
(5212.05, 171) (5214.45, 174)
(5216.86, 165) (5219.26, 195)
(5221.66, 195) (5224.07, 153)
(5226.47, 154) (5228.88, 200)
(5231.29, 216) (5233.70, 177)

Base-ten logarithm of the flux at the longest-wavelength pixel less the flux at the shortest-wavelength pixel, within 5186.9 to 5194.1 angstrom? 1.23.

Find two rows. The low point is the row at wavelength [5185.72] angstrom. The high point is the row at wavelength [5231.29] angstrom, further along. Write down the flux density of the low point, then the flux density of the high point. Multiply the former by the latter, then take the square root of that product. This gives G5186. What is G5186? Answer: 170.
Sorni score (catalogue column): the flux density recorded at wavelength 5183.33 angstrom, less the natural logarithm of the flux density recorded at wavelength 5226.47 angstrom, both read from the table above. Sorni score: 93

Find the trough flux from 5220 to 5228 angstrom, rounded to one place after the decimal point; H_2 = 153.0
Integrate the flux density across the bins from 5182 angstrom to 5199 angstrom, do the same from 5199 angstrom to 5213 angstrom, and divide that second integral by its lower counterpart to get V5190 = 0.8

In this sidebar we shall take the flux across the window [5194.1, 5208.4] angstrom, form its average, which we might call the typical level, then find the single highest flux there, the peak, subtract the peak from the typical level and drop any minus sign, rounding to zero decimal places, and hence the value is 35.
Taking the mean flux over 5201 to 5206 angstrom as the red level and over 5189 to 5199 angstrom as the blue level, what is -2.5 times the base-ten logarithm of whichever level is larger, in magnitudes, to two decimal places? -5.39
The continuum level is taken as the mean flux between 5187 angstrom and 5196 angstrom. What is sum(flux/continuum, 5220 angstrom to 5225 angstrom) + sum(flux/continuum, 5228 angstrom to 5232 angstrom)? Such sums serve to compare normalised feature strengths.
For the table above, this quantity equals 5.73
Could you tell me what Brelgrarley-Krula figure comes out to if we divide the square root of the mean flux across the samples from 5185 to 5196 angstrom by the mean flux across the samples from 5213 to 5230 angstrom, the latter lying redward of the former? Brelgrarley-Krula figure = 0.065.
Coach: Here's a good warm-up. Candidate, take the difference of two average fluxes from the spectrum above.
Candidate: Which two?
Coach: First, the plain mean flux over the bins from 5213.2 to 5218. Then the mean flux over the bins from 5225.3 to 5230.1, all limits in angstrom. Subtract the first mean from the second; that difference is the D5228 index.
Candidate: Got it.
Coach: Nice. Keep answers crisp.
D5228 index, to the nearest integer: 8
